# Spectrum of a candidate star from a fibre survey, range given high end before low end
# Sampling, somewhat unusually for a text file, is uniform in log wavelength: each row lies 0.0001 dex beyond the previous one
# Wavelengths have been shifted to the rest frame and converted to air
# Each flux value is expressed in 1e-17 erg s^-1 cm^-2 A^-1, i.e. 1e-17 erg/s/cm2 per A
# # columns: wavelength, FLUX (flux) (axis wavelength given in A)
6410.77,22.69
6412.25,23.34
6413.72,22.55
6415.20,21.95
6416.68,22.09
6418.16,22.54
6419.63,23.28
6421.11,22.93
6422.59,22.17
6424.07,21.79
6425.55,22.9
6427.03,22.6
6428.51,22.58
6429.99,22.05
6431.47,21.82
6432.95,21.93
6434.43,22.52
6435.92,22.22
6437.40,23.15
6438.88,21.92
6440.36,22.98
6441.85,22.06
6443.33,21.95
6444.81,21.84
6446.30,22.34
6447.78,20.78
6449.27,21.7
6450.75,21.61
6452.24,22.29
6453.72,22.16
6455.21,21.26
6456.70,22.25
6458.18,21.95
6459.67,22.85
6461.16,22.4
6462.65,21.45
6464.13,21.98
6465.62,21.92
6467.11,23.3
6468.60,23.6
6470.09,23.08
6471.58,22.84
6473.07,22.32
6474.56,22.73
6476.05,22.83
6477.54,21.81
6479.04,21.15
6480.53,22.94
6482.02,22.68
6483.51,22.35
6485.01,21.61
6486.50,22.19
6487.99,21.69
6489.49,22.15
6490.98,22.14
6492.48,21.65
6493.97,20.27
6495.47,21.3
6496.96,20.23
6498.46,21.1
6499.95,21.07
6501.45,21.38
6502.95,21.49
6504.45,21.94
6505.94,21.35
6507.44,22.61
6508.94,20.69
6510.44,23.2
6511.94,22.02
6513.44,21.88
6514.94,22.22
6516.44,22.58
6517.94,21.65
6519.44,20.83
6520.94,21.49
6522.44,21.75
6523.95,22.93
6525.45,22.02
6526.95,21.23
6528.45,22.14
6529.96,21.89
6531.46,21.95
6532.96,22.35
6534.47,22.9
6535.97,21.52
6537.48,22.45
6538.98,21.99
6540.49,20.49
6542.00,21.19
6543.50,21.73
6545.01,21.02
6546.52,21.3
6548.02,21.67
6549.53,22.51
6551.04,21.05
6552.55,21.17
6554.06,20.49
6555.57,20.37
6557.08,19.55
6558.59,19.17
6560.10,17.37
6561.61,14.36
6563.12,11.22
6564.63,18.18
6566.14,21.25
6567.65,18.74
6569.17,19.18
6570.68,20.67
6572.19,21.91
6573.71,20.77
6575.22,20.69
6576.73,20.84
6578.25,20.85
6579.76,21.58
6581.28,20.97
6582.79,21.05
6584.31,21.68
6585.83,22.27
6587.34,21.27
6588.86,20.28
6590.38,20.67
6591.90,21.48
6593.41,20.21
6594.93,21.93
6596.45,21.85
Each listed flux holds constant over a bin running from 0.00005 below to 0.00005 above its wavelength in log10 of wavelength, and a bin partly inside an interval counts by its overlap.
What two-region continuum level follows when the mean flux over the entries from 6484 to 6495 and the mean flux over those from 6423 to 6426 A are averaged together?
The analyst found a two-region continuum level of 22.0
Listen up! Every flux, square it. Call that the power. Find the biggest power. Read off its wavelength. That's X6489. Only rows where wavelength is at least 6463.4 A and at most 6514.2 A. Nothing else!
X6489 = 6468.60 A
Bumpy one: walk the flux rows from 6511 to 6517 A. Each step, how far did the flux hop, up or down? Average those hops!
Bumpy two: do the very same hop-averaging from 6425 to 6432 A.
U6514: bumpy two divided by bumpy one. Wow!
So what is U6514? 0.96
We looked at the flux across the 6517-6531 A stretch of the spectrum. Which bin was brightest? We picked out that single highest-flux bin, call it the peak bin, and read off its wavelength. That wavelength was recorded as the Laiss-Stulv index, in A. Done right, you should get 6523.95 A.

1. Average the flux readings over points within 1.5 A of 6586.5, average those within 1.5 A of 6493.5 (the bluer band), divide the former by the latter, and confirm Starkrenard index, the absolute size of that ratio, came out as 1.04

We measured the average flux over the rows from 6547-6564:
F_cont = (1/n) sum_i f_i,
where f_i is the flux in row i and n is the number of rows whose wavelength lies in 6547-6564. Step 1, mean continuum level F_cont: 19.0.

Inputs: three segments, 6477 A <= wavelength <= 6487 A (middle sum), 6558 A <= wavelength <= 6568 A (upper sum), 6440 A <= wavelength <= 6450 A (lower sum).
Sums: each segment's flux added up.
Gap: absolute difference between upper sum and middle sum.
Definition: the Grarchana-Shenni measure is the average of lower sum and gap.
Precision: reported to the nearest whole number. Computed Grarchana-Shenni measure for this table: 94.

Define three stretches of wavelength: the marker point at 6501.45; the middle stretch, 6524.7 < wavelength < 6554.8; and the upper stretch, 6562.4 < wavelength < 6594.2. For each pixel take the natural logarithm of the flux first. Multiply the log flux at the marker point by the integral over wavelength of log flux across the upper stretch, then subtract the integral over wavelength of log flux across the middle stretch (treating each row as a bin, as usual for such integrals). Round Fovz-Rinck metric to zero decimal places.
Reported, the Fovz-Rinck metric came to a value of 200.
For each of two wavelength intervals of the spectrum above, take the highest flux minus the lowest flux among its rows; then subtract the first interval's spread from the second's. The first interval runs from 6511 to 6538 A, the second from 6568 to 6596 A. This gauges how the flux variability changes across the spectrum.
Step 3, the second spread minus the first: 1.0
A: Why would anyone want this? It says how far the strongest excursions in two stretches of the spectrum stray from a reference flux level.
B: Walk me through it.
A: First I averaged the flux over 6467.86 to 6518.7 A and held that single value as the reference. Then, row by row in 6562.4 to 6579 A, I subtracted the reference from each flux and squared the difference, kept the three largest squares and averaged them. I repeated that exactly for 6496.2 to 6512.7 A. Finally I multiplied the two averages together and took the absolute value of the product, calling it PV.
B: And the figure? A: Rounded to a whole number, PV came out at 96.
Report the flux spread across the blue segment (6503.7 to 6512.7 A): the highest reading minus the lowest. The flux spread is 2.5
